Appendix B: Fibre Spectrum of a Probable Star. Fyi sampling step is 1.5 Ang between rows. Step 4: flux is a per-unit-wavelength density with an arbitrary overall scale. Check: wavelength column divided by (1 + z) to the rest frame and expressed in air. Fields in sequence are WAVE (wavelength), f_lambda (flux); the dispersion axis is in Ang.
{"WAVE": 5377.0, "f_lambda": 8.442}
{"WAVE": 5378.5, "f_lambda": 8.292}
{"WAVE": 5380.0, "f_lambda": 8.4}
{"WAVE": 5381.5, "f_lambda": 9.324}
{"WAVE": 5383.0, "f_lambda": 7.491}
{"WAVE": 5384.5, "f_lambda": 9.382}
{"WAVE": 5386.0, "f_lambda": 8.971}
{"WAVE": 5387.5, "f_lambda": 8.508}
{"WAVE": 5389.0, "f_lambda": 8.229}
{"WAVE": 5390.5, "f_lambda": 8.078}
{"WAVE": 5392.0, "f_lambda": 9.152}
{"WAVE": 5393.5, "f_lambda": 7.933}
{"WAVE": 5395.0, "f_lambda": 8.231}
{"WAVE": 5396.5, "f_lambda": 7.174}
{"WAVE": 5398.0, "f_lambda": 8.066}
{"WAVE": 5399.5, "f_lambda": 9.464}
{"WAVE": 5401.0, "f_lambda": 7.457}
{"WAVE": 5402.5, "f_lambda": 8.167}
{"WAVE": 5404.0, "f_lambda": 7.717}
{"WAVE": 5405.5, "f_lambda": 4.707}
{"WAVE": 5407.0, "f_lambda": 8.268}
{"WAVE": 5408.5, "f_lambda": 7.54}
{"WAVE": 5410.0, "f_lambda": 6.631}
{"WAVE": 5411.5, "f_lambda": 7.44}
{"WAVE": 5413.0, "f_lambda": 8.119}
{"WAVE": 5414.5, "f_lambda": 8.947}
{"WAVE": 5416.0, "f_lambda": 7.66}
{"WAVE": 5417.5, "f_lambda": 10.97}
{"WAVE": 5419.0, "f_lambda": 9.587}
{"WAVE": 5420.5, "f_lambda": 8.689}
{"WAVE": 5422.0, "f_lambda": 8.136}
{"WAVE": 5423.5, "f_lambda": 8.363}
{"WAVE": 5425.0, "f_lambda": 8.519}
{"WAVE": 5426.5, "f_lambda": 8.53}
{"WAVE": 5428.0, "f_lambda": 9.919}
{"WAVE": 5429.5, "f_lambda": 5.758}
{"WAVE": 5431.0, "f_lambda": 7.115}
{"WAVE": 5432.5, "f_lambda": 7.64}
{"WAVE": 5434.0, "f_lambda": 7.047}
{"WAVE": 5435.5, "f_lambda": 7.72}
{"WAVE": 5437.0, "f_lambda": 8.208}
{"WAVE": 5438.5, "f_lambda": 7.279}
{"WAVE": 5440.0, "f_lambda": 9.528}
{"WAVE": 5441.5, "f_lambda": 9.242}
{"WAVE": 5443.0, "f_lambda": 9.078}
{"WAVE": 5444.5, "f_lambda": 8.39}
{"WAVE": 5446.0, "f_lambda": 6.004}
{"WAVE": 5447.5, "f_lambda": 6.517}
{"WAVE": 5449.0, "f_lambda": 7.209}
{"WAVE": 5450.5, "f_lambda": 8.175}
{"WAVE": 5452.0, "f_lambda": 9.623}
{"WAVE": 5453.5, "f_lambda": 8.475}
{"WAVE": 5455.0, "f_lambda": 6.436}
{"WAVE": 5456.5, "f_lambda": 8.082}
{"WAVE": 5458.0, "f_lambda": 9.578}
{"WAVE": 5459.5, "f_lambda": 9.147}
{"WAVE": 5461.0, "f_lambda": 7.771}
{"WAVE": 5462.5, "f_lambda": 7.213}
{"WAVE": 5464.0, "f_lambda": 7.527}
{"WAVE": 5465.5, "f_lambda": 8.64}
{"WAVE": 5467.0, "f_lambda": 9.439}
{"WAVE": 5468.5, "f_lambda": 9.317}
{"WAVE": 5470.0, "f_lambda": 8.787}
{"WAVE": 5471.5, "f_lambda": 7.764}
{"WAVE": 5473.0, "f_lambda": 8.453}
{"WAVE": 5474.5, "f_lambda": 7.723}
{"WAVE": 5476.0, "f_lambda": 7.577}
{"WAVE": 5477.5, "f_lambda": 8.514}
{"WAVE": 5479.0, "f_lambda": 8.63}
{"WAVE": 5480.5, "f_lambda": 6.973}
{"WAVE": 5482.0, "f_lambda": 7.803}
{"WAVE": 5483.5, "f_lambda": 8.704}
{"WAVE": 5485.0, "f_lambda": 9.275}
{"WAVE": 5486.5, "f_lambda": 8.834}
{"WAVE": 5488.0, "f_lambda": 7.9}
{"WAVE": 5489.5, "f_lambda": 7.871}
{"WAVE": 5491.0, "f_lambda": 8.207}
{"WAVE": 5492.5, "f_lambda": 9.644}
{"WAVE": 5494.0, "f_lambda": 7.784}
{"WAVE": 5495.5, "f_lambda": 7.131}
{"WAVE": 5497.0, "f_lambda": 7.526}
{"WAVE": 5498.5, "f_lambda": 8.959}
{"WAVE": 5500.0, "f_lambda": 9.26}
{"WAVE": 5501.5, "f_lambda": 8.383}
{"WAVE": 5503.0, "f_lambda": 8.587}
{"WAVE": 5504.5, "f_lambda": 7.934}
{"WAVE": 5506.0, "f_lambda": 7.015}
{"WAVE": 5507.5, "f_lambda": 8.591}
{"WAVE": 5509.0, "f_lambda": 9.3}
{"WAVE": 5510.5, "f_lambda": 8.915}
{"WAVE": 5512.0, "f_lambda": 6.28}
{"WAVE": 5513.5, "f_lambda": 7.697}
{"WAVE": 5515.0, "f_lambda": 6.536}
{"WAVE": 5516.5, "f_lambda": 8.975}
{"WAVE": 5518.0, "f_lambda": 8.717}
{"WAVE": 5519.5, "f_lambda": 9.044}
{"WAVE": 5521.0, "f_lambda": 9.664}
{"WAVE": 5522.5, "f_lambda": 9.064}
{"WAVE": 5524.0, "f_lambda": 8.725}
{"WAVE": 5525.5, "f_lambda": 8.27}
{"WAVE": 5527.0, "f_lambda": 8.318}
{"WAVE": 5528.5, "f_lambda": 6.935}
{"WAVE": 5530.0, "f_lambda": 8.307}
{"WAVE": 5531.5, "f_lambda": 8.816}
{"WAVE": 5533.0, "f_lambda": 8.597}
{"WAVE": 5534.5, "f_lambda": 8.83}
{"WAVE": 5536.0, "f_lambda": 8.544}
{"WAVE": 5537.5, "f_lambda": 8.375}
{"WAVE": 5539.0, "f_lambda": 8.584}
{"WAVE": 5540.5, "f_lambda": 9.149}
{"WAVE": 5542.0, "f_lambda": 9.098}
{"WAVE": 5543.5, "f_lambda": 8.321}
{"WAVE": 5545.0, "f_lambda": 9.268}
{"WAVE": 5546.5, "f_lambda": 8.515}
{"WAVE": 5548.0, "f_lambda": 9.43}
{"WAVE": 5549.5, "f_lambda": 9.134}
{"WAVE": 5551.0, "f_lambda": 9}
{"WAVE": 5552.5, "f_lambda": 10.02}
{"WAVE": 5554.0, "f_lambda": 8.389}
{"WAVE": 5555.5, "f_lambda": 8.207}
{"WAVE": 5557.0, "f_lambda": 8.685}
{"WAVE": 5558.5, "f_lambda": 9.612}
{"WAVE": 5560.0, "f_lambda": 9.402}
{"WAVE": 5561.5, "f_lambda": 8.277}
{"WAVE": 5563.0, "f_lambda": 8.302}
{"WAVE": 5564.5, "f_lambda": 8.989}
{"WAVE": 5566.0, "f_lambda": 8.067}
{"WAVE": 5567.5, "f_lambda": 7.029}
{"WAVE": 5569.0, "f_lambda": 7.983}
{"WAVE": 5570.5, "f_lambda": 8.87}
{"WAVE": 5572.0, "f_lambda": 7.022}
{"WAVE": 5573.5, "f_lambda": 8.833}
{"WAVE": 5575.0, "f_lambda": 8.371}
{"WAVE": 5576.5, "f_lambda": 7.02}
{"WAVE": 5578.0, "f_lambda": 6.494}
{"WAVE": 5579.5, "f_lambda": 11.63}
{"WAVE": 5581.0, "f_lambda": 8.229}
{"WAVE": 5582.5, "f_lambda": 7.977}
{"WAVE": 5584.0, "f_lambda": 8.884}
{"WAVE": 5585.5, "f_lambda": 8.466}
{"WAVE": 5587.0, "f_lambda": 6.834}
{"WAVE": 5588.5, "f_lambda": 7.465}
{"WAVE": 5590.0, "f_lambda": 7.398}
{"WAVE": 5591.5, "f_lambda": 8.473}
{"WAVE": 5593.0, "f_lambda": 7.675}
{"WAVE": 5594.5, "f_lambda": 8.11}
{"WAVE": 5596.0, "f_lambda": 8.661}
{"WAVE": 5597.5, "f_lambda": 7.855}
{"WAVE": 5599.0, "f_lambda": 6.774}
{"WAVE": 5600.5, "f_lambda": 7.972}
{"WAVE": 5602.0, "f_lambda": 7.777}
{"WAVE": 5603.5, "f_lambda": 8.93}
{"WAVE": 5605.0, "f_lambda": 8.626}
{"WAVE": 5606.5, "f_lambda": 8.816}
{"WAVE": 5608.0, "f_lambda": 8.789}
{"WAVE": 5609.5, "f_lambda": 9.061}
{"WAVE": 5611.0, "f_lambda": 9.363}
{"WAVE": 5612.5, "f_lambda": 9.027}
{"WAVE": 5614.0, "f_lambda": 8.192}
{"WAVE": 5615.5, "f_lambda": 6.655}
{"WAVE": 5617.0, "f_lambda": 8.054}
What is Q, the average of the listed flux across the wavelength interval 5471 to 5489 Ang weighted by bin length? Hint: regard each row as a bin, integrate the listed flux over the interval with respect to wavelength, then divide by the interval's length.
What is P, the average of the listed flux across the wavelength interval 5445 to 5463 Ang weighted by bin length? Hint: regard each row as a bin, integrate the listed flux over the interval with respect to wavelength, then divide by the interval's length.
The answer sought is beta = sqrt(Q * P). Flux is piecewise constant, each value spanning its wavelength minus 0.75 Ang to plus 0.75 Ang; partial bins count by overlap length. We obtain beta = 8.02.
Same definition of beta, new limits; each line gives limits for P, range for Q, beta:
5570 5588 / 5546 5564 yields 8.55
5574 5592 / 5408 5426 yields 8.25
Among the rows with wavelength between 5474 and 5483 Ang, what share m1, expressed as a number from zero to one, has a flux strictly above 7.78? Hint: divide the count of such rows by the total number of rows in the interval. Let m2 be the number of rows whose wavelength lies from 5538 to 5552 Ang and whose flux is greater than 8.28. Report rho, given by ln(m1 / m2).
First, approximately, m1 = 0.50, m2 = 9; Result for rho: -2.9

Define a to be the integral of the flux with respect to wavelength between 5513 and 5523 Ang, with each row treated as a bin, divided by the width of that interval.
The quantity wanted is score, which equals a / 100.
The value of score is 0.0854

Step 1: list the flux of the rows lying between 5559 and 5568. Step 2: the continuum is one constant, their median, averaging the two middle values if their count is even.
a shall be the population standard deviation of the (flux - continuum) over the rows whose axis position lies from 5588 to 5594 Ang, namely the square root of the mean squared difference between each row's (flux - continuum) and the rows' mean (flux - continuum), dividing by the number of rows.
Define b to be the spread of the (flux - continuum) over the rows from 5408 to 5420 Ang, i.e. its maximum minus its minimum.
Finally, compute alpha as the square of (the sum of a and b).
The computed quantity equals 23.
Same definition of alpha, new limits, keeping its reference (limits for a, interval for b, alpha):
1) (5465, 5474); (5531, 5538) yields 1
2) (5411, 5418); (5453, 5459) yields 20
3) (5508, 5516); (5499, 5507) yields 12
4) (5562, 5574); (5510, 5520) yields 12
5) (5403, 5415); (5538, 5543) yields 3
